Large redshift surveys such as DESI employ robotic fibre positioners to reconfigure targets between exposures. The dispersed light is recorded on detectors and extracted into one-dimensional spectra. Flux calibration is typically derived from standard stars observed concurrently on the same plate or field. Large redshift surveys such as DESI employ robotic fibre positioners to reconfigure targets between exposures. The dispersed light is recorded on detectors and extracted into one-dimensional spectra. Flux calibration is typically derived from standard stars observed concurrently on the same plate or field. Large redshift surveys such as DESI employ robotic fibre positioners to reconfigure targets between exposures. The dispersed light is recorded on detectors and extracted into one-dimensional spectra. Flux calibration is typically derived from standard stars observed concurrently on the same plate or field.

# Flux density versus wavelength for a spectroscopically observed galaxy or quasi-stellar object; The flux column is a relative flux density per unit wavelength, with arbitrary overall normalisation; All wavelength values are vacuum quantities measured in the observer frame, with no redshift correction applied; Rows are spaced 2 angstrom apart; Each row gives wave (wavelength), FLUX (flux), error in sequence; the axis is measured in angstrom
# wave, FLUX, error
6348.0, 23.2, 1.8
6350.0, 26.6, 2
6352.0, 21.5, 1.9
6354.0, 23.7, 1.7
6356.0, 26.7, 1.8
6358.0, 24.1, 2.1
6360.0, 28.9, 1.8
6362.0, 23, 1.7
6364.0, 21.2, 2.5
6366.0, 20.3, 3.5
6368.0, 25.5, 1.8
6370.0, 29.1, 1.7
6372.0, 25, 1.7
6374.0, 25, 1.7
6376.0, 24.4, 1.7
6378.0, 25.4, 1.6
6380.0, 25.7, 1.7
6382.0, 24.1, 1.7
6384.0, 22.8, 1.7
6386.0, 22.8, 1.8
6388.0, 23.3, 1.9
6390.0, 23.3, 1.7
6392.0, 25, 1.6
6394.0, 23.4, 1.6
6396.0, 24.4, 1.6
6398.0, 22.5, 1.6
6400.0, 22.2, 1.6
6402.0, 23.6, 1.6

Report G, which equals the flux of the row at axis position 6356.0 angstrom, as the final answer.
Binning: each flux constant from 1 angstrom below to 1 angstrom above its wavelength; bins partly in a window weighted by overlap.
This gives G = 26.7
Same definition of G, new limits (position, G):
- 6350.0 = 26.6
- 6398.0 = 22.5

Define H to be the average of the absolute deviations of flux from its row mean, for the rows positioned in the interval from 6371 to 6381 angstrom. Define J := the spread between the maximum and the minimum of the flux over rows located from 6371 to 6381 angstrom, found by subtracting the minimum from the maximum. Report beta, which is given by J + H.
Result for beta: 1.7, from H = 0.4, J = 1.3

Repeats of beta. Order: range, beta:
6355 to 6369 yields 11.0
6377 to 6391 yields 3.9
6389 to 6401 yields 3.6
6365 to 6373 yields 11.1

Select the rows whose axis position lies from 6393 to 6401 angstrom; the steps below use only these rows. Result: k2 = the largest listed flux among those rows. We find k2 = 24.4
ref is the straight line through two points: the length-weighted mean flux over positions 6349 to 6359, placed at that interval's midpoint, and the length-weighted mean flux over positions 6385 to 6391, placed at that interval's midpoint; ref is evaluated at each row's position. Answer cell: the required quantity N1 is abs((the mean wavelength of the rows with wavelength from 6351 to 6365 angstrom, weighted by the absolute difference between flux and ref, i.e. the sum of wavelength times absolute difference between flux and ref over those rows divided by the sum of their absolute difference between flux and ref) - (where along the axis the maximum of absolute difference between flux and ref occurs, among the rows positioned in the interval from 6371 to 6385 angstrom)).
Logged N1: 21.7 angstrom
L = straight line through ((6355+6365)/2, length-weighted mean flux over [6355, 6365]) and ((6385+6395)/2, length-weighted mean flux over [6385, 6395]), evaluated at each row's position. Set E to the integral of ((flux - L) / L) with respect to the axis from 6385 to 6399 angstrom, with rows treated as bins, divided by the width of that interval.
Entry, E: 0.002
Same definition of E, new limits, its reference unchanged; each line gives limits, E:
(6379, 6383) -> 0.041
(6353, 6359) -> -0.004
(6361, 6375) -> -0.012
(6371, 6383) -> 0.035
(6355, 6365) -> 0.000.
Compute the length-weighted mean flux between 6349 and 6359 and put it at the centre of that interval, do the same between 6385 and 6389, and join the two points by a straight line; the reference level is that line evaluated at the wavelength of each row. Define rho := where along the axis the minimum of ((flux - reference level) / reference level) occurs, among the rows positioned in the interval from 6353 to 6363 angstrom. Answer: 6362.0 angstrom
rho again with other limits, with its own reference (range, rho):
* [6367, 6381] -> 6376.0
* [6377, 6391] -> 6384.0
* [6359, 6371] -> 6366.0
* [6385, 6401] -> 6386.0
